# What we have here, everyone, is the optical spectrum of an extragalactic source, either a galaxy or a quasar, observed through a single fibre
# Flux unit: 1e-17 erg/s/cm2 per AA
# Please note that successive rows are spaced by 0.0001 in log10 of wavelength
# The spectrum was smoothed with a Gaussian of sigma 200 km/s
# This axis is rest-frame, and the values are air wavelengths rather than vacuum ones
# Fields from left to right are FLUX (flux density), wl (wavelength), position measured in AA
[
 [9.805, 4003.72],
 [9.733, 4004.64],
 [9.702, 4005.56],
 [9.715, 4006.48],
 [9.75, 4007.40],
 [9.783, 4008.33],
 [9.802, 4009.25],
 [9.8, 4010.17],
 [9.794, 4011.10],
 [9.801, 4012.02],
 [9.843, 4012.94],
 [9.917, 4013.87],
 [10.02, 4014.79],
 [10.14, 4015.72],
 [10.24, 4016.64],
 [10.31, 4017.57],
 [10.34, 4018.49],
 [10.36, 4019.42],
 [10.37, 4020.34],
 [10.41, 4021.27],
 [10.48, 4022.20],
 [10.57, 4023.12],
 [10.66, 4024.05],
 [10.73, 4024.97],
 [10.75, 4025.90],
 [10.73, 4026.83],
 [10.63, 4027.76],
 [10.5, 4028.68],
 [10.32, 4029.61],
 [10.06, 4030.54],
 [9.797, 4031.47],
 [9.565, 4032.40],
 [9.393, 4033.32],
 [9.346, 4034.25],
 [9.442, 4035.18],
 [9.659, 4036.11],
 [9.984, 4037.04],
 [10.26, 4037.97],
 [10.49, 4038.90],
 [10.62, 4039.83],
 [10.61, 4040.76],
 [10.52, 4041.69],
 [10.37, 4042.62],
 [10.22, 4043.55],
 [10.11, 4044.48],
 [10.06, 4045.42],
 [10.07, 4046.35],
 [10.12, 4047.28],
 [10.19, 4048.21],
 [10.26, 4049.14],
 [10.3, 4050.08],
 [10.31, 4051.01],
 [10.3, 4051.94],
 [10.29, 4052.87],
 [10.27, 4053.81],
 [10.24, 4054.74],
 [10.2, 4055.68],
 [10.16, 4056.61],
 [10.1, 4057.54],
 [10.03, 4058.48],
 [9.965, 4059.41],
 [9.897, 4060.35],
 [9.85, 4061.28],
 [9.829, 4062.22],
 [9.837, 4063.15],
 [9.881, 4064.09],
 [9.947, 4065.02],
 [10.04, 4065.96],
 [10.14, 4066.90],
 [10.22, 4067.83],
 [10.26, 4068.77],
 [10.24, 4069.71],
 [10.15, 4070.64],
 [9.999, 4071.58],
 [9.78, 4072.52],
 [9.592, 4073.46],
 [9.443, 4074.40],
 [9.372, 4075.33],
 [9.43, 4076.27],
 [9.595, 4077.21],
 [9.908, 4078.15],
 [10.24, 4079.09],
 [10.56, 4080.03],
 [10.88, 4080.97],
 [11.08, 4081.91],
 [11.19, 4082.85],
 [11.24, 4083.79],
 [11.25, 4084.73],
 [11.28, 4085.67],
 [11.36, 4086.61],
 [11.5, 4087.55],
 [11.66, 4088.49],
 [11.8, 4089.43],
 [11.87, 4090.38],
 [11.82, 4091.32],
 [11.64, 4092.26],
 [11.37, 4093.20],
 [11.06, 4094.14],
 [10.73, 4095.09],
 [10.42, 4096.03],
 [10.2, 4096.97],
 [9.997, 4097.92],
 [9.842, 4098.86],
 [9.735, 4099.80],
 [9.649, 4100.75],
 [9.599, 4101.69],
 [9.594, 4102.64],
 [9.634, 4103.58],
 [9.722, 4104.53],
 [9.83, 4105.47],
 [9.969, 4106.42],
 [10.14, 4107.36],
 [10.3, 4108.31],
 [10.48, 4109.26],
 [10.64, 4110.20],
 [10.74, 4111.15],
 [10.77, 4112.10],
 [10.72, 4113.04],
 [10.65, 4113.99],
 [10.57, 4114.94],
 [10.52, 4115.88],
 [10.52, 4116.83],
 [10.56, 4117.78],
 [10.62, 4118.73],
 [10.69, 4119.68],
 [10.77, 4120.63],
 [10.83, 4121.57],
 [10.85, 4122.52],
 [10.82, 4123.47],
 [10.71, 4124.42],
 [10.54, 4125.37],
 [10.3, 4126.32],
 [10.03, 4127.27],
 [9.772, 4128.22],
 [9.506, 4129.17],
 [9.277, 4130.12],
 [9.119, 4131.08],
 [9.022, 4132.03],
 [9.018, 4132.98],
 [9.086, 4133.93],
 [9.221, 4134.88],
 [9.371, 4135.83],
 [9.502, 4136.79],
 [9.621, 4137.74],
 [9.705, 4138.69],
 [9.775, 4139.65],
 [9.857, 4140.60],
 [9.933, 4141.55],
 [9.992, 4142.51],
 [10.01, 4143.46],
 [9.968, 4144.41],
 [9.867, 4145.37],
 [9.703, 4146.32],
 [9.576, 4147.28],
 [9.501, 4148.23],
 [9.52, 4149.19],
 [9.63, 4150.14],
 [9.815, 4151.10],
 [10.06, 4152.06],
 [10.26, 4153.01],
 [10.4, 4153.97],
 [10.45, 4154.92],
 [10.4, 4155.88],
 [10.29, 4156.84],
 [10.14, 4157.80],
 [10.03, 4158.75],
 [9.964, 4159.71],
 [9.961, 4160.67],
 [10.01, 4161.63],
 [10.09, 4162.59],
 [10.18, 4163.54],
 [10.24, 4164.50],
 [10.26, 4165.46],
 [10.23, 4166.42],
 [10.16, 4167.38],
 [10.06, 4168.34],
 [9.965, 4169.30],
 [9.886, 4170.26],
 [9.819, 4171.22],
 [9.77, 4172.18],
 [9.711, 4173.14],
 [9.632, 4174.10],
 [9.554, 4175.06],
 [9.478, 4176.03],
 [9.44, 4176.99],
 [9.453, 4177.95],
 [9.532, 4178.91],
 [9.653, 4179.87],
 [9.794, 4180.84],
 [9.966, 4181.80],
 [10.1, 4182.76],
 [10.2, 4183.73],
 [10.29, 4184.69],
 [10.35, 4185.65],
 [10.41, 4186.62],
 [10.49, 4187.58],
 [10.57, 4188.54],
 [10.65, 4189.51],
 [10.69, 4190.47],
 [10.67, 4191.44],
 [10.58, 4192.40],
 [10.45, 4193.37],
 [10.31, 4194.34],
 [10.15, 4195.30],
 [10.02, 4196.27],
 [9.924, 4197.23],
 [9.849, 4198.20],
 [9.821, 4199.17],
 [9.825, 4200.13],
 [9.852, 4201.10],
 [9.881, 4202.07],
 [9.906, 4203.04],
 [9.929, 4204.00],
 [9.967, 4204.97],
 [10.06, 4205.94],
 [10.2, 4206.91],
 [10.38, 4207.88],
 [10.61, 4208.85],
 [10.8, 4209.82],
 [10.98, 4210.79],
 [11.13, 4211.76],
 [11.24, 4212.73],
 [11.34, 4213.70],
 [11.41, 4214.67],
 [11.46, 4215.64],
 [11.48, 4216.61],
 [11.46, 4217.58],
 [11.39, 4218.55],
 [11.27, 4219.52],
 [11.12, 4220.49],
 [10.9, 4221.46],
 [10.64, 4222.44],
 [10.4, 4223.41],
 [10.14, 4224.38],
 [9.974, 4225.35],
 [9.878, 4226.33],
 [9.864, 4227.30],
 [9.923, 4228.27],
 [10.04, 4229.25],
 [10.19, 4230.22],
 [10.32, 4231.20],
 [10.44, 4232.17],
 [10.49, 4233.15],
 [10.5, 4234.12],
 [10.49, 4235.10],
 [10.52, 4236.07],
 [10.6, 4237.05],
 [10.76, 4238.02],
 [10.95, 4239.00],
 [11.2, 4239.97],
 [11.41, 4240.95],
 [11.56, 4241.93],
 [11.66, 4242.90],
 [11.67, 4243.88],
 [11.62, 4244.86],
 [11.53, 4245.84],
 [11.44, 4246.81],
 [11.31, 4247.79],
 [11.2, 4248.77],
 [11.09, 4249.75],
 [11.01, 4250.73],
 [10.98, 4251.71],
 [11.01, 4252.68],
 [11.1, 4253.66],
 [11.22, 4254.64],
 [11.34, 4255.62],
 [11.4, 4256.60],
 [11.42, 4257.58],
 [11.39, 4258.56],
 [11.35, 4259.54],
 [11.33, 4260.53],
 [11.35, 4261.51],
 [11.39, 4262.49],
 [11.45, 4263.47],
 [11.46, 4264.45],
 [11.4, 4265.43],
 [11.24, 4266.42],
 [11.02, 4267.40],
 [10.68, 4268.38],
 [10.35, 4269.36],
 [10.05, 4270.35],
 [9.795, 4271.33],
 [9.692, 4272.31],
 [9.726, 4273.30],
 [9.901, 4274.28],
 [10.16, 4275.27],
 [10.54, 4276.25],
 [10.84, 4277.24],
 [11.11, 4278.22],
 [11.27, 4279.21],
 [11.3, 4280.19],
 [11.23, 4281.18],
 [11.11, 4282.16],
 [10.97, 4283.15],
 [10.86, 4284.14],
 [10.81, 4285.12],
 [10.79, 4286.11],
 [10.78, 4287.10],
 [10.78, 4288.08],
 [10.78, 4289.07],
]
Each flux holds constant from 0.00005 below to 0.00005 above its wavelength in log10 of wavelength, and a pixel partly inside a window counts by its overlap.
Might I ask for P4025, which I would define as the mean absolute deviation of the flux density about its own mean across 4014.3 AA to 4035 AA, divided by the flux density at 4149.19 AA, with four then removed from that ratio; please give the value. -3.97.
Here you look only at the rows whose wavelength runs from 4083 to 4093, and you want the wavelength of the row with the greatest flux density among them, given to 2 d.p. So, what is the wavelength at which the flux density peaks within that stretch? 4090.38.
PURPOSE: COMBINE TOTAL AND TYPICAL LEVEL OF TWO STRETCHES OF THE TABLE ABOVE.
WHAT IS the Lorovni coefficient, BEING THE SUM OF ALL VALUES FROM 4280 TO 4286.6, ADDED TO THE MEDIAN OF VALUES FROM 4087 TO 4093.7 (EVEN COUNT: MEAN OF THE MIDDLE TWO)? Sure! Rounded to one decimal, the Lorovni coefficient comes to 88.7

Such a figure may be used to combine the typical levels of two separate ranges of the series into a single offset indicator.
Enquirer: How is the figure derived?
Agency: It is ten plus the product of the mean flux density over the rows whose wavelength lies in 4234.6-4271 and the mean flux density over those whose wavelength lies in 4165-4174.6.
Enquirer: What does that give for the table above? 121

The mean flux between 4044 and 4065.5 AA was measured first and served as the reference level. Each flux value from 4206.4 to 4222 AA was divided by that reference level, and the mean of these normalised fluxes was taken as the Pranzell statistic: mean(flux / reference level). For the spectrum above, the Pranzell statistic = 1.10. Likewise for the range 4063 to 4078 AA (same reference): 0.98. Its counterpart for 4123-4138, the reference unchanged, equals 0.96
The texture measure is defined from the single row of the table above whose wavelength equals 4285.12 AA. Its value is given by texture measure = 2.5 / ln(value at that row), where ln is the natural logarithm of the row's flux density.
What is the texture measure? 1.05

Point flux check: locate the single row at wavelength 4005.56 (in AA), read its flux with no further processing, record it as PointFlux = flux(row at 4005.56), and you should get 9.702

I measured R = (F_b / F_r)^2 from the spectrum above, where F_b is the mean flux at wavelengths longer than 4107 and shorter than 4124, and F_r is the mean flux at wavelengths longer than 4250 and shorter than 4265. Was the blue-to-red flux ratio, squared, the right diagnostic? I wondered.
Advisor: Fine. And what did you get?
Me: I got 0.89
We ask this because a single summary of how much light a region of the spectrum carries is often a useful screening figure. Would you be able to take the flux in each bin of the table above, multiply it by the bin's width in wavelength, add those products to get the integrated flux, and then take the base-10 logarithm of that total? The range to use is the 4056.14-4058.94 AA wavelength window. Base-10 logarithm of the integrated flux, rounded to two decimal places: 1.45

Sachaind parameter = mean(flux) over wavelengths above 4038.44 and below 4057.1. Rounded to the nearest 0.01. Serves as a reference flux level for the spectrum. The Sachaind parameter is 10.29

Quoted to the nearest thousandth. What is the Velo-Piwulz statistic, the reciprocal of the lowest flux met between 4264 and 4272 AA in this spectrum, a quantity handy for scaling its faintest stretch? 0.102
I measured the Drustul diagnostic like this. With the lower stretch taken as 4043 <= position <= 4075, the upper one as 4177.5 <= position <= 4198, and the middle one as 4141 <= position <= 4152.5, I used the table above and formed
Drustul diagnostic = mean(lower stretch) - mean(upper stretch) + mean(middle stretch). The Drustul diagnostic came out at 9.7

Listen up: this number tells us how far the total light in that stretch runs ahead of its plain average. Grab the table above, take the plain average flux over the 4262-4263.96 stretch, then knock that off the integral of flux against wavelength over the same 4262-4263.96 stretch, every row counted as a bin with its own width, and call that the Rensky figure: 11.0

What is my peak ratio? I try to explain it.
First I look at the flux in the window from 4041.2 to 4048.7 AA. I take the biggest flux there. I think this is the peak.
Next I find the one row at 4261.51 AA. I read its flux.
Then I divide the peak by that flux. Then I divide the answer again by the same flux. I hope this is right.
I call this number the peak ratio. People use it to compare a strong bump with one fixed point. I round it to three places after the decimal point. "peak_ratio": 0.082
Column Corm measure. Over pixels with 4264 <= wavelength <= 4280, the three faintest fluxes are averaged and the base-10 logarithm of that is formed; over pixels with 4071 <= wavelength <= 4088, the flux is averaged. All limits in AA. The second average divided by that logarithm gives 10.5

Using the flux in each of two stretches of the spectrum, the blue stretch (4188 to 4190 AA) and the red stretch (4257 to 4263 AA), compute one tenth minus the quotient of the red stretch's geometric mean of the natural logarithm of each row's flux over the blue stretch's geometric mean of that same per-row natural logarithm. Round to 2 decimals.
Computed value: -0.93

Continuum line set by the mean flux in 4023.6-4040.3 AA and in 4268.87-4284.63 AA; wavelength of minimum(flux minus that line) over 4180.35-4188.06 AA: 4180.84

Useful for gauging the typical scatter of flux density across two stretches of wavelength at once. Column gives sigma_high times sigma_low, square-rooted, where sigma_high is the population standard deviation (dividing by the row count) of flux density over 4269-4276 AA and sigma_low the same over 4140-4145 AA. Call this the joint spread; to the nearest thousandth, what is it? 0.110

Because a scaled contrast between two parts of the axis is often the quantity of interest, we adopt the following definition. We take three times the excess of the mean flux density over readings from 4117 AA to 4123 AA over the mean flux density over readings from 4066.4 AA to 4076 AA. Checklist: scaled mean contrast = 2.4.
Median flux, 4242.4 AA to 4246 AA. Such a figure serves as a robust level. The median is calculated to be 11.64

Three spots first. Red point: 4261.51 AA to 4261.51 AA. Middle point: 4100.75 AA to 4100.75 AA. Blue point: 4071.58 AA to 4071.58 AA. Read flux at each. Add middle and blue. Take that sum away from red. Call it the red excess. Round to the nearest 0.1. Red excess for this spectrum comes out -8.3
